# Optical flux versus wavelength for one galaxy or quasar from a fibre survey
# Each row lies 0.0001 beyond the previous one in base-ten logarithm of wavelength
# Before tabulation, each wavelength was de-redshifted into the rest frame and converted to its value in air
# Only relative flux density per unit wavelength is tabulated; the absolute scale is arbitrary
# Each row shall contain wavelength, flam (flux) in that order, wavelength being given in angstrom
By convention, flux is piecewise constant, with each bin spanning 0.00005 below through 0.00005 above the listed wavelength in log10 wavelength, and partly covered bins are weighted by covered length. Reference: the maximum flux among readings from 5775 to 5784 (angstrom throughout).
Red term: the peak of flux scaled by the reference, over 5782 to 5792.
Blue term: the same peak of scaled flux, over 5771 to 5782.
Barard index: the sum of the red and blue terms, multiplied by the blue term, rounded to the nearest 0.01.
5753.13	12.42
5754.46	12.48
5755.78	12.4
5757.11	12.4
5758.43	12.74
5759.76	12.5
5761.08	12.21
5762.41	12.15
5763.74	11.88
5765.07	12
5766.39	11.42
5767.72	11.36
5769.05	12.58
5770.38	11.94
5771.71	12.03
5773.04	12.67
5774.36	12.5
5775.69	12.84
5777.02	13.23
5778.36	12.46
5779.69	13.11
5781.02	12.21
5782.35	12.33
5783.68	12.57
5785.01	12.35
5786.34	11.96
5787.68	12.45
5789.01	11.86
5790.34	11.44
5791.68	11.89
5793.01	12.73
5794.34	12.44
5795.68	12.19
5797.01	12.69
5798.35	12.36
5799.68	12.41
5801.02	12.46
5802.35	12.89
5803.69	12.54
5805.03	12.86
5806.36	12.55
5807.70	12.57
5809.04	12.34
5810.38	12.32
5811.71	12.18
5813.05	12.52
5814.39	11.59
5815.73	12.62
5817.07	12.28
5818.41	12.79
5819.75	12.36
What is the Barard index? 1.95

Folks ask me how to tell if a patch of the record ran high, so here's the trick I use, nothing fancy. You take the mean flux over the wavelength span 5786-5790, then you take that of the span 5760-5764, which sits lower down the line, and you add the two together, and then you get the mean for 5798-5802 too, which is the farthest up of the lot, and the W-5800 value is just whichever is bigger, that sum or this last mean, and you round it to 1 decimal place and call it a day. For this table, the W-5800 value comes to 24.2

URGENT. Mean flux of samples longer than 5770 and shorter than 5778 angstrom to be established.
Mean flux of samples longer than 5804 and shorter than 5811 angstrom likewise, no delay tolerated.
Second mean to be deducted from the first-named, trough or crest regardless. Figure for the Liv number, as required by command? 0.0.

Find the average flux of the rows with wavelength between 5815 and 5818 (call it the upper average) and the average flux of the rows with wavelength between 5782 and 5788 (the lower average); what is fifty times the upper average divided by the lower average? 50.5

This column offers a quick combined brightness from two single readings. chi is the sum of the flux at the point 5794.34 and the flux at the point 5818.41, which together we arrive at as 25.2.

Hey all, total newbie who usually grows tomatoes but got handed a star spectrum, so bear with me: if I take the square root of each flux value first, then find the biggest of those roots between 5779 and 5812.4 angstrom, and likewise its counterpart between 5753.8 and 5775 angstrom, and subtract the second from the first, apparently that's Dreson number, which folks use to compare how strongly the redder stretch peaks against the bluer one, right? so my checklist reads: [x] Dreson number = 0.05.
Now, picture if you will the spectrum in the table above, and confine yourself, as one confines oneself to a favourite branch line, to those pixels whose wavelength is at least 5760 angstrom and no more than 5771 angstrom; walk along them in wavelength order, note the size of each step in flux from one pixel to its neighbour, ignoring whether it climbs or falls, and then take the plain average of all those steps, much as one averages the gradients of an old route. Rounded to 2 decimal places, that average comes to 0.42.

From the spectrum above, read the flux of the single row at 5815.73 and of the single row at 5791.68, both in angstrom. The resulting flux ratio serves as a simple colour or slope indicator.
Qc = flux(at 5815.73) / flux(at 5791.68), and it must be 1.06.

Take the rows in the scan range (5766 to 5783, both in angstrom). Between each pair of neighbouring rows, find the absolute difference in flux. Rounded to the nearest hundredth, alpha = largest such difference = 1.22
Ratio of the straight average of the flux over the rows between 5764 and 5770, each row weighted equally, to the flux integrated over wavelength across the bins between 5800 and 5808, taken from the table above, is 0.12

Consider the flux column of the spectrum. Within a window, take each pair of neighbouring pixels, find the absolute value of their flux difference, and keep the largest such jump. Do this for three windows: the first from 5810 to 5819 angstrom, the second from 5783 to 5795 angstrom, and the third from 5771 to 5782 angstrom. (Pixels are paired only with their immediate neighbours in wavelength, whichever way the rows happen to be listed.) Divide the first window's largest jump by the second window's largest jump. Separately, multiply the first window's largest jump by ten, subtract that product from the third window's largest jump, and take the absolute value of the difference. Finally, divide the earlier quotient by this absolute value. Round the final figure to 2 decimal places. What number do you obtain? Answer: 0.13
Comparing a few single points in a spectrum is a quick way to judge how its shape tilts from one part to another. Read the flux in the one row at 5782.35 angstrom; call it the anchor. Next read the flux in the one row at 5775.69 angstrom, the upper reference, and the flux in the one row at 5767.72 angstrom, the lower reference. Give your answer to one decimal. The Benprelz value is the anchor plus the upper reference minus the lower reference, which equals 13.8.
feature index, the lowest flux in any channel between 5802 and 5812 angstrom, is 12.18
